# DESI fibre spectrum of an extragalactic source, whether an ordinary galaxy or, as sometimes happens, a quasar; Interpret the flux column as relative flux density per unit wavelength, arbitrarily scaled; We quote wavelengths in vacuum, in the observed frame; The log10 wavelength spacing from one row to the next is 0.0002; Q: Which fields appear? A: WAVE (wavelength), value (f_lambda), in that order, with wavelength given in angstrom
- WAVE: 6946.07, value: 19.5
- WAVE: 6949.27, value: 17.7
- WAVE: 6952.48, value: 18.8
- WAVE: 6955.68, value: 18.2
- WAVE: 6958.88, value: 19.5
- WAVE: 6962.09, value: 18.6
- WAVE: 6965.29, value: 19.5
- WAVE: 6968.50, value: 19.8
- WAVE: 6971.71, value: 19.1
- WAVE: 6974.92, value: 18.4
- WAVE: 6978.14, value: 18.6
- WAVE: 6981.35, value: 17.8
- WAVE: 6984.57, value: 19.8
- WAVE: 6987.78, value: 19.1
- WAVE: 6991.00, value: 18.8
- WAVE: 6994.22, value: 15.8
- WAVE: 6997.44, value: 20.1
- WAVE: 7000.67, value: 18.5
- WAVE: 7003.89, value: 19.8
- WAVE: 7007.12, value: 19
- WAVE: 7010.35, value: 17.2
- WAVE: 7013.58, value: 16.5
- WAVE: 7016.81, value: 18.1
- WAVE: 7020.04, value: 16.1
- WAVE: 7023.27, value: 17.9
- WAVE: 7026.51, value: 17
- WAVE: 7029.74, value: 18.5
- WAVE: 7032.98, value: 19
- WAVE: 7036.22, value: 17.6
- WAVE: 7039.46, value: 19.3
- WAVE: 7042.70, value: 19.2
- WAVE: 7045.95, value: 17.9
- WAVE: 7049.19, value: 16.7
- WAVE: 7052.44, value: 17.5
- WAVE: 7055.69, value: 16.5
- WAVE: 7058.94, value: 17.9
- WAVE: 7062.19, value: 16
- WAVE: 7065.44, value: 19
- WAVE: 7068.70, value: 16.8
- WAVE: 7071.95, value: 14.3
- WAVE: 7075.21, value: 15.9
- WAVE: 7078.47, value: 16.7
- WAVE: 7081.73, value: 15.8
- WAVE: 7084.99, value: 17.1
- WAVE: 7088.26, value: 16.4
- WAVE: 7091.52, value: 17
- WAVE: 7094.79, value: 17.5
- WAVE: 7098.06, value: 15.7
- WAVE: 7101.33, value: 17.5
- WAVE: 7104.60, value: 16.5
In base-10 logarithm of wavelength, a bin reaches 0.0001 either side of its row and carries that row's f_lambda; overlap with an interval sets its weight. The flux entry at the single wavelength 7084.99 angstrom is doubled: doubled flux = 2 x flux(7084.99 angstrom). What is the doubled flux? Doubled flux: 34.2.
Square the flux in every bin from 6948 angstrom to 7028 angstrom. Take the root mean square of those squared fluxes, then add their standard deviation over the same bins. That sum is 384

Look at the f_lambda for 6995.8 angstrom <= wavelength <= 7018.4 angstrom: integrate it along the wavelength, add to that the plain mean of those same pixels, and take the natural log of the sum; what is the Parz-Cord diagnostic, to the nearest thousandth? 6.076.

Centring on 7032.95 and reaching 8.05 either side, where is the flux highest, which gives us 7039.46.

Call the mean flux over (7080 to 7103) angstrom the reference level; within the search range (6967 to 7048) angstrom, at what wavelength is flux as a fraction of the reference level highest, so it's 6997.44 angstrom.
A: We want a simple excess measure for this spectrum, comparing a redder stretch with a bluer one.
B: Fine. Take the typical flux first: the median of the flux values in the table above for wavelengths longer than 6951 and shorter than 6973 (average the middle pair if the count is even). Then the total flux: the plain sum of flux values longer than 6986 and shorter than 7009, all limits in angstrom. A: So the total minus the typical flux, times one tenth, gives 11.2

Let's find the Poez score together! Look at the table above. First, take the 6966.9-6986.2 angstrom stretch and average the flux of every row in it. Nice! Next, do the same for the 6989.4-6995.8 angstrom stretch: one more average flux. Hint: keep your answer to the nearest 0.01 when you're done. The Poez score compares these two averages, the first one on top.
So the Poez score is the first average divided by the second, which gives 1.09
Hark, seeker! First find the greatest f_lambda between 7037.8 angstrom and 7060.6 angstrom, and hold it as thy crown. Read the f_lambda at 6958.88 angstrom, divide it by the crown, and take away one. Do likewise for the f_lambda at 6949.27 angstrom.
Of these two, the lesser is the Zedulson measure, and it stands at -0.083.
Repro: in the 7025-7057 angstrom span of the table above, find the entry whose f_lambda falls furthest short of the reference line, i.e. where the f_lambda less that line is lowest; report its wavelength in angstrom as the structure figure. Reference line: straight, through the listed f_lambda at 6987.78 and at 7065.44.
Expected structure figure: 7055.69 angstrom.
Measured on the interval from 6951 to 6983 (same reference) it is 6981.35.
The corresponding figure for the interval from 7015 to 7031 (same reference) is 7020.04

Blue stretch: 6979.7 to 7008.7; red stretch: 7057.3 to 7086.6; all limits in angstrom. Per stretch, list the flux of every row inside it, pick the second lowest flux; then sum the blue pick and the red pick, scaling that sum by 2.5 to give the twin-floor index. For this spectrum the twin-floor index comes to 84.0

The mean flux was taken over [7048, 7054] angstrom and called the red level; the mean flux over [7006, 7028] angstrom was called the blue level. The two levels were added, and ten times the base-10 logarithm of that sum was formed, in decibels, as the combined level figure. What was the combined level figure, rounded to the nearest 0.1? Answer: 15.4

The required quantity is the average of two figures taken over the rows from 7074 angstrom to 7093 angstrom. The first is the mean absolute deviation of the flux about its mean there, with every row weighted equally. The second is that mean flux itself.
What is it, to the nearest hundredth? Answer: 8.47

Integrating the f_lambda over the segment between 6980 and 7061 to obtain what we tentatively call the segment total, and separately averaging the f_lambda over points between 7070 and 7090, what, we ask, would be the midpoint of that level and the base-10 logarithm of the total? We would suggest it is 9.6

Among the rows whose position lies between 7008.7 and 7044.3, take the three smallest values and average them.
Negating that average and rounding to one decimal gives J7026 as -16.5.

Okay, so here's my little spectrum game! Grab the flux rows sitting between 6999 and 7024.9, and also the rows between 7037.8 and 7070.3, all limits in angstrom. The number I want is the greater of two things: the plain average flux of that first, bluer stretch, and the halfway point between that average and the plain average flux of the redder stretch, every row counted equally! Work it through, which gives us 17.89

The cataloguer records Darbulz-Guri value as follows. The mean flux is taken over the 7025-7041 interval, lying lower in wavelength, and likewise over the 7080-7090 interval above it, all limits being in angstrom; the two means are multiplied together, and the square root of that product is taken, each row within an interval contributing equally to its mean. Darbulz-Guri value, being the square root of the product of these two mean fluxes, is 17.3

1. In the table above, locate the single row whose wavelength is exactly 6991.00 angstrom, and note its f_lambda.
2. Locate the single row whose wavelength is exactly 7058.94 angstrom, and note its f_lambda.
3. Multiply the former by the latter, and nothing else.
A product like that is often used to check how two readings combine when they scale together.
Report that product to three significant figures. 337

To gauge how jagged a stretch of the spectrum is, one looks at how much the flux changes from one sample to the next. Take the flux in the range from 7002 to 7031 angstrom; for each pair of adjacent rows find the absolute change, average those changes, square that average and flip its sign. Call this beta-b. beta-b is -1.9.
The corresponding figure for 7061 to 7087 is -3.1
